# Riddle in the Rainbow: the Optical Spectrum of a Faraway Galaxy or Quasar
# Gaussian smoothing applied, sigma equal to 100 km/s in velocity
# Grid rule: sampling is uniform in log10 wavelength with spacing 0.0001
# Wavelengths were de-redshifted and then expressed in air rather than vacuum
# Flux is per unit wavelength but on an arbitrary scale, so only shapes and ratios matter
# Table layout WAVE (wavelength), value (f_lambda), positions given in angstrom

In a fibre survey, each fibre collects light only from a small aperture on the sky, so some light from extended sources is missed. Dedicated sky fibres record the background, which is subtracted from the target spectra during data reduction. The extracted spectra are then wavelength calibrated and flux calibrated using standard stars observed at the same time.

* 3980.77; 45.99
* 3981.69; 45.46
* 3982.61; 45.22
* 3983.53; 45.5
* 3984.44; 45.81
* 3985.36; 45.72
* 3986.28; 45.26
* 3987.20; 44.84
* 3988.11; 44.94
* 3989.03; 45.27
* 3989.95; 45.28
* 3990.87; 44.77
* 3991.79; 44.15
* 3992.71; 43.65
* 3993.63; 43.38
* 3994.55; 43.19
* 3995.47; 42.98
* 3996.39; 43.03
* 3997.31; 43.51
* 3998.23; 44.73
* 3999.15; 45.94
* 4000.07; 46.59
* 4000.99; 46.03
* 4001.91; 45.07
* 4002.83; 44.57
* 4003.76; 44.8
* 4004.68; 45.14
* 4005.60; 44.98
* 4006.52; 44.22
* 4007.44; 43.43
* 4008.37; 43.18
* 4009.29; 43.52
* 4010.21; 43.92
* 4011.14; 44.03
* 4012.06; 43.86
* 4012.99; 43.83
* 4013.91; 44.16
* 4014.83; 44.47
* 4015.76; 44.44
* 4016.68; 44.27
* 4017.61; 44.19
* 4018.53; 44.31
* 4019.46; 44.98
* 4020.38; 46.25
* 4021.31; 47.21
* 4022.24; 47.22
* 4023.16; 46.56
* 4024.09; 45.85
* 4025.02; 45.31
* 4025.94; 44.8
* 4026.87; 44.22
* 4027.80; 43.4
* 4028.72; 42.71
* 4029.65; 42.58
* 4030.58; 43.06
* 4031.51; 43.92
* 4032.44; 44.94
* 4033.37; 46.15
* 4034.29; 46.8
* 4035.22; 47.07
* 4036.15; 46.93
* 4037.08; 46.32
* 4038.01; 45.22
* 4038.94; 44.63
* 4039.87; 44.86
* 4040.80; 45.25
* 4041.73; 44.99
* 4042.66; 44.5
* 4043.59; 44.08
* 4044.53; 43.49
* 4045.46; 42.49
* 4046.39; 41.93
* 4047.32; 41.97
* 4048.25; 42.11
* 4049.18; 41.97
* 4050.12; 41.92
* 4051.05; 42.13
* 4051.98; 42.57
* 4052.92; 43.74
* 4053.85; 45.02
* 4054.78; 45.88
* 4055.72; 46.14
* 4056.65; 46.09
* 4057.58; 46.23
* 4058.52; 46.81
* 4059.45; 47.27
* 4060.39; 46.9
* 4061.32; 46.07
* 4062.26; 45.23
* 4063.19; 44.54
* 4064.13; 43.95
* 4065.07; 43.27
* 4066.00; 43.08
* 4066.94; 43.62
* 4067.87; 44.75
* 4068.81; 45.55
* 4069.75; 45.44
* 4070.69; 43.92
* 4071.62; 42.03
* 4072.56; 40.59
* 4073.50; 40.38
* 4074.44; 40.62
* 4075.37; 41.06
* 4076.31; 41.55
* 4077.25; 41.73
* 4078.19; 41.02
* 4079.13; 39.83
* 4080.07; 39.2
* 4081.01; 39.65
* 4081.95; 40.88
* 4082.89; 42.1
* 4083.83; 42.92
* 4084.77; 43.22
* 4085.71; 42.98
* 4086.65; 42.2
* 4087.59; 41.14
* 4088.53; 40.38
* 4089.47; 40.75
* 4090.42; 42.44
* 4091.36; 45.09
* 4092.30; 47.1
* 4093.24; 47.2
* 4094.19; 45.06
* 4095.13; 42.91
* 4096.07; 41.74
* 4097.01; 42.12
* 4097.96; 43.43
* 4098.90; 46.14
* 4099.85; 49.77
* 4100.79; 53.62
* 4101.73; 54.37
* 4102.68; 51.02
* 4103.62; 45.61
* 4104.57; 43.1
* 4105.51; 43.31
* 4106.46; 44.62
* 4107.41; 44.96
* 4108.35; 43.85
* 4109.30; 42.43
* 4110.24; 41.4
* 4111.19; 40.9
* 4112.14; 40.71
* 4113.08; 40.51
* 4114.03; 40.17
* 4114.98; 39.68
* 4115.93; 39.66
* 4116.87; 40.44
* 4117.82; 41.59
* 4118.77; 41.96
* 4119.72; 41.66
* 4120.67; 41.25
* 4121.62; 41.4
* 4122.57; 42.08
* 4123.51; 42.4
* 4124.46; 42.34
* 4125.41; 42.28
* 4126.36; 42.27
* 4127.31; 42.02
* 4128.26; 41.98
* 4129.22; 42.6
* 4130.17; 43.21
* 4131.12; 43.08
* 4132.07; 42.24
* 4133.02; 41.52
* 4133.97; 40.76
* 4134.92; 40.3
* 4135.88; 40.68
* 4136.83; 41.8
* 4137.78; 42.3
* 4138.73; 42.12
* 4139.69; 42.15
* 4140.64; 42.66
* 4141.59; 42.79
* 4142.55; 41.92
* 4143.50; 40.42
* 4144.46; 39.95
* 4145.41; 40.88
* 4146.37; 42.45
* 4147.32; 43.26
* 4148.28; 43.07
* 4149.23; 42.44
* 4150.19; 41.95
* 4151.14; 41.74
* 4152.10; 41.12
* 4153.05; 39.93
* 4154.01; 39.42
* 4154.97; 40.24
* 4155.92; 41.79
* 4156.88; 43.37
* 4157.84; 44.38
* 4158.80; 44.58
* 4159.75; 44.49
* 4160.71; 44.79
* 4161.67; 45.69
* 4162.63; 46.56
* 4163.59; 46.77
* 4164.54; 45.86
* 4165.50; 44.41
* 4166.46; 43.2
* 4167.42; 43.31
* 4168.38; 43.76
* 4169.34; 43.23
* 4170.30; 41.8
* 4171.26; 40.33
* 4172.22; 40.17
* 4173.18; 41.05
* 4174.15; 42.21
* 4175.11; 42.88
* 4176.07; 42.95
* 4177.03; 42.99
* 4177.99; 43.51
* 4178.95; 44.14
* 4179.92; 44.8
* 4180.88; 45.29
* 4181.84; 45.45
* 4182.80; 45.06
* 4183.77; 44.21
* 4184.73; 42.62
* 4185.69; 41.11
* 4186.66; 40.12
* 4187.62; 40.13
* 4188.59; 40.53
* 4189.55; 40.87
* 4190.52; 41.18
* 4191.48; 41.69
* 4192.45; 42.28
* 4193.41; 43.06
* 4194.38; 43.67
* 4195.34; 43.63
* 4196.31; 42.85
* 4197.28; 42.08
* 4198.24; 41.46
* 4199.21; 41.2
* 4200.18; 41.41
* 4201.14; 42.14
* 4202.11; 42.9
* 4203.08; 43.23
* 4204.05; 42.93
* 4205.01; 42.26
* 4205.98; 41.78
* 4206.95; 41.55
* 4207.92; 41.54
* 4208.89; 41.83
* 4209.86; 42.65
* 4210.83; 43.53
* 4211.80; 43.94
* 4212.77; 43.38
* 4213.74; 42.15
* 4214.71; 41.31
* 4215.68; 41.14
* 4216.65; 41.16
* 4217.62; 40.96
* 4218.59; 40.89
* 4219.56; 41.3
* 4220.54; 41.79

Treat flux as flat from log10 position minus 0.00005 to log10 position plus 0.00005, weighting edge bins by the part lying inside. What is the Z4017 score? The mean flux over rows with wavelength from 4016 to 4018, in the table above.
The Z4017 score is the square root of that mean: 6.65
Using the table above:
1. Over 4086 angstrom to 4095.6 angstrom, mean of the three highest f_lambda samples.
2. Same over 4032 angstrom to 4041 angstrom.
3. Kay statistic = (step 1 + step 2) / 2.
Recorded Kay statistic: 46.7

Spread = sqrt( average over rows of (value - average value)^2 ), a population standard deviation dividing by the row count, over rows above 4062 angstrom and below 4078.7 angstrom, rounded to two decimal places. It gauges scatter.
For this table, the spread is 1.76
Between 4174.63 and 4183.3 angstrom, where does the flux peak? 4181.84 angstrom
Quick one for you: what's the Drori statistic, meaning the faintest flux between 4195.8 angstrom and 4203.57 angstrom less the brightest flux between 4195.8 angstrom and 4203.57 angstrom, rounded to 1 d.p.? -2.0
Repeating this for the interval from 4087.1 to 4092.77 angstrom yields -6.7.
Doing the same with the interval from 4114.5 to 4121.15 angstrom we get -2.3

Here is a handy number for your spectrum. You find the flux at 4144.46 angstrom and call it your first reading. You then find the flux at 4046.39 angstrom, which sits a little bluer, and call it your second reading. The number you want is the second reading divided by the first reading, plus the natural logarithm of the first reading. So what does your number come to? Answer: 4.74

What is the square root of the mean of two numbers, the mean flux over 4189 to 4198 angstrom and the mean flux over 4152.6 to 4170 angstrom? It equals 6.56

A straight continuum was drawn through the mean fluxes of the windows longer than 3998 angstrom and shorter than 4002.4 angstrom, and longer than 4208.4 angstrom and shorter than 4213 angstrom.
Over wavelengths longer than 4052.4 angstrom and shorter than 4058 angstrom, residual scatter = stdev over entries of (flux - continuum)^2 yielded 0.6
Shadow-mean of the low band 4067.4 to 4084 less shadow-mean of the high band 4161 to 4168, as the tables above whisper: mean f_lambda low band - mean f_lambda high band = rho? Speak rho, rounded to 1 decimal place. -3.3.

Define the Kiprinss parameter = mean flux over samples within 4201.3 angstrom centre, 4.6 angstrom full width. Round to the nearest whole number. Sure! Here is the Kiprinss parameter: 42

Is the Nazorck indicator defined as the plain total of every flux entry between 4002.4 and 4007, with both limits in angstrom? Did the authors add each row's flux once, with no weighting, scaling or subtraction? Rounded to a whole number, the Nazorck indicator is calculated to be 224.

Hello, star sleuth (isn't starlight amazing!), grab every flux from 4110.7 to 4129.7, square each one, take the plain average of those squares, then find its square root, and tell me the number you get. 41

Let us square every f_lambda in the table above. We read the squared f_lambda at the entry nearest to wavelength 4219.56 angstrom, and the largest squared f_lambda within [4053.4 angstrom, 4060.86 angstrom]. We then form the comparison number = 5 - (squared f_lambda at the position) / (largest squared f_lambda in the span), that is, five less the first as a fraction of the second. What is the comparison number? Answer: 4.24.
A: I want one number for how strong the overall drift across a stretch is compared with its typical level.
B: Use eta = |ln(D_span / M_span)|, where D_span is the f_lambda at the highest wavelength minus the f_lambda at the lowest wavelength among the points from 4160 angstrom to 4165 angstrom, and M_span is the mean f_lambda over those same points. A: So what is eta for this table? 3.8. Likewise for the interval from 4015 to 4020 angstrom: 4.4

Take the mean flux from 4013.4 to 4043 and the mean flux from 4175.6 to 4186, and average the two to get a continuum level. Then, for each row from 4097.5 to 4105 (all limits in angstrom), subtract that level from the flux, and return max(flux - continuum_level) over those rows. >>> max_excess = 9.9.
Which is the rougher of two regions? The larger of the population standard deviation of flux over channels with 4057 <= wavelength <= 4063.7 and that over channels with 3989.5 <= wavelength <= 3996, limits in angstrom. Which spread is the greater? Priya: 0.90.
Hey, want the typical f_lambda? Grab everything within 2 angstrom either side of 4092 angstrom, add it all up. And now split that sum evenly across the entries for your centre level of 45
